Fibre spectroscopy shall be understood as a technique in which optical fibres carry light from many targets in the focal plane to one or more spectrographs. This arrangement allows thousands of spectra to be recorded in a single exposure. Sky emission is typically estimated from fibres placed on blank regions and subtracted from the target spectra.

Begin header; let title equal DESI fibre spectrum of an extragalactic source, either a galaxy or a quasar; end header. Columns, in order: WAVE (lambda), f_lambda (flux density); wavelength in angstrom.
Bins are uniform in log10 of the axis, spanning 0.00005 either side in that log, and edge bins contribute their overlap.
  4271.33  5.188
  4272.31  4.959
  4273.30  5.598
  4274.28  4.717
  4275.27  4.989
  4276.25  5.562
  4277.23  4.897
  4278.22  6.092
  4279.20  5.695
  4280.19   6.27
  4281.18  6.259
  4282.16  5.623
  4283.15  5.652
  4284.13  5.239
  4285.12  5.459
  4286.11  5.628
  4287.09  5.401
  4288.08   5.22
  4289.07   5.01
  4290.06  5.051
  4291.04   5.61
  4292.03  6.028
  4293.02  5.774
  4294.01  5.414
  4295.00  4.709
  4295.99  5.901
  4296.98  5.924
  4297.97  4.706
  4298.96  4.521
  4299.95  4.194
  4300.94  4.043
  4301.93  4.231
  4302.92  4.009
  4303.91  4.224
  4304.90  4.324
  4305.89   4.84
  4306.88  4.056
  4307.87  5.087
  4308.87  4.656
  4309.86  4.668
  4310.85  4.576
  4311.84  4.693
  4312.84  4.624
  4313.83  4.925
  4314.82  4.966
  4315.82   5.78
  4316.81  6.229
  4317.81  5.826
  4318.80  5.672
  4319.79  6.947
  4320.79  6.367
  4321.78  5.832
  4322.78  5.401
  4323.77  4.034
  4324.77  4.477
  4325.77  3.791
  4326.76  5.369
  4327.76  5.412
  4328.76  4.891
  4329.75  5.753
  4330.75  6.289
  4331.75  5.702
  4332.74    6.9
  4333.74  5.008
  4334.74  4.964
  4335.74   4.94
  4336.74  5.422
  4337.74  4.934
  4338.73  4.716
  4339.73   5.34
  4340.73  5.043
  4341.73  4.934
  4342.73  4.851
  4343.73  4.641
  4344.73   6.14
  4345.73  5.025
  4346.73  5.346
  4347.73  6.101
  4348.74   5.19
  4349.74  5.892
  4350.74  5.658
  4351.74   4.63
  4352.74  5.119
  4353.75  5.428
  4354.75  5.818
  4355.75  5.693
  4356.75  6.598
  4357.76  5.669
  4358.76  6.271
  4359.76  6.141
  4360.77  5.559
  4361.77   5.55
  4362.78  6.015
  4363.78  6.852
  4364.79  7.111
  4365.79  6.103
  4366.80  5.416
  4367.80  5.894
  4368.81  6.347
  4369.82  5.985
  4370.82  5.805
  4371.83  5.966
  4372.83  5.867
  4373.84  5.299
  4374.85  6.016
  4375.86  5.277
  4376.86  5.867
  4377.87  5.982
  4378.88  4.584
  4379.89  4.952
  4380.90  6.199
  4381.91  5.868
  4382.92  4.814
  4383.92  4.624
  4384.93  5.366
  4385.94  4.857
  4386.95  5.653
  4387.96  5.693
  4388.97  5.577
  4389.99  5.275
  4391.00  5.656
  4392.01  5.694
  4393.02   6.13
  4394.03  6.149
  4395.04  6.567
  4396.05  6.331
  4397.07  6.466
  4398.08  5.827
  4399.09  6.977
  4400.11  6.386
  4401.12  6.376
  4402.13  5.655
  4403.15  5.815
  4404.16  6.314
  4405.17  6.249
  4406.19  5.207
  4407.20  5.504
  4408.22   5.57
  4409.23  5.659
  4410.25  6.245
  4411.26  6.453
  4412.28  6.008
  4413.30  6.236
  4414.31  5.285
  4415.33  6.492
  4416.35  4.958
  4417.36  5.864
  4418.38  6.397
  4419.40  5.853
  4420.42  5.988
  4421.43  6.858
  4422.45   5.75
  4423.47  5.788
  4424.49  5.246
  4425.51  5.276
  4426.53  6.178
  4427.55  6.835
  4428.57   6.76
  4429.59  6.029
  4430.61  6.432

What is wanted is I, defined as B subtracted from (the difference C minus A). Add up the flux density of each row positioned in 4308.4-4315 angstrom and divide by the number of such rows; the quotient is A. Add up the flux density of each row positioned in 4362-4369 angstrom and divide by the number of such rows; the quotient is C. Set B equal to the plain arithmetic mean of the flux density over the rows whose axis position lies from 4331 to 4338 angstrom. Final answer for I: -3.9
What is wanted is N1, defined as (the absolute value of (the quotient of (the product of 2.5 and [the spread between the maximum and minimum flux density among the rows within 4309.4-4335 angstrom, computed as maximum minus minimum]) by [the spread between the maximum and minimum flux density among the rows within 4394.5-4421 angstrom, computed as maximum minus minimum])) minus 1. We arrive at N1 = 2.9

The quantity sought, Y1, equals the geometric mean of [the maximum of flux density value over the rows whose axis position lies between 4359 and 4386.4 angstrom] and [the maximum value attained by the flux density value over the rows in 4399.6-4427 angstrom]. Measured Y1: 7.0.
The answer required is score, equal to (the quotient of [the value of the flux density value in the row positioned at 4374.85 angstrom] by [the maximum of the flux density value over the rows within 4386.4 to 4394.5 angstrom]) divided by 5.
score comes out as 0.196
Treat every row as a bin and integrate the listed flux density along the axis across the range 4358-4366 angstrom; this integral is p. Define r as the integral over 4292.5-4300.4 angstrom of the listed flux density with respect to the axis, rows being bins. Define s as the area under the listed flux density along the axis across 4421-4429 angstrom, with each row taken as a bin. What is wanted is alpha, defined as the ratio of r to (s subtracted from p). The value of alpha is 41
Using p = 49.5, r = 40.7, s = 48.5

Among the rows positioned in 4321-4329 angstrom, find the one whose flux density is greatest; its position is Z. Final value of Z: 4321.78 angstrom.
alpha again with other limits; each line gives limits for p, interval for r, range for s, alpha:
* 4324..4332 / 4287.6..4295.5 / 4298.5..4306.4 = 6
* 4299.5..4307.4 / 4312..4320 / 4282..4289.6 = -6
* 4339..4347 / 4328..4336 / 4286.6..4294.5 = -25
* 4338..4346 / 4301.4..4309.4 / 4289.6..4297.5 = -11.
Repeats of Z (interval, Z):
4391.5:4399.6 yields 4399.09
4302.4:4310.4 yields 4307.87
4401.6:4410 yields 4404.16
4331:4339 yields 4332.74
